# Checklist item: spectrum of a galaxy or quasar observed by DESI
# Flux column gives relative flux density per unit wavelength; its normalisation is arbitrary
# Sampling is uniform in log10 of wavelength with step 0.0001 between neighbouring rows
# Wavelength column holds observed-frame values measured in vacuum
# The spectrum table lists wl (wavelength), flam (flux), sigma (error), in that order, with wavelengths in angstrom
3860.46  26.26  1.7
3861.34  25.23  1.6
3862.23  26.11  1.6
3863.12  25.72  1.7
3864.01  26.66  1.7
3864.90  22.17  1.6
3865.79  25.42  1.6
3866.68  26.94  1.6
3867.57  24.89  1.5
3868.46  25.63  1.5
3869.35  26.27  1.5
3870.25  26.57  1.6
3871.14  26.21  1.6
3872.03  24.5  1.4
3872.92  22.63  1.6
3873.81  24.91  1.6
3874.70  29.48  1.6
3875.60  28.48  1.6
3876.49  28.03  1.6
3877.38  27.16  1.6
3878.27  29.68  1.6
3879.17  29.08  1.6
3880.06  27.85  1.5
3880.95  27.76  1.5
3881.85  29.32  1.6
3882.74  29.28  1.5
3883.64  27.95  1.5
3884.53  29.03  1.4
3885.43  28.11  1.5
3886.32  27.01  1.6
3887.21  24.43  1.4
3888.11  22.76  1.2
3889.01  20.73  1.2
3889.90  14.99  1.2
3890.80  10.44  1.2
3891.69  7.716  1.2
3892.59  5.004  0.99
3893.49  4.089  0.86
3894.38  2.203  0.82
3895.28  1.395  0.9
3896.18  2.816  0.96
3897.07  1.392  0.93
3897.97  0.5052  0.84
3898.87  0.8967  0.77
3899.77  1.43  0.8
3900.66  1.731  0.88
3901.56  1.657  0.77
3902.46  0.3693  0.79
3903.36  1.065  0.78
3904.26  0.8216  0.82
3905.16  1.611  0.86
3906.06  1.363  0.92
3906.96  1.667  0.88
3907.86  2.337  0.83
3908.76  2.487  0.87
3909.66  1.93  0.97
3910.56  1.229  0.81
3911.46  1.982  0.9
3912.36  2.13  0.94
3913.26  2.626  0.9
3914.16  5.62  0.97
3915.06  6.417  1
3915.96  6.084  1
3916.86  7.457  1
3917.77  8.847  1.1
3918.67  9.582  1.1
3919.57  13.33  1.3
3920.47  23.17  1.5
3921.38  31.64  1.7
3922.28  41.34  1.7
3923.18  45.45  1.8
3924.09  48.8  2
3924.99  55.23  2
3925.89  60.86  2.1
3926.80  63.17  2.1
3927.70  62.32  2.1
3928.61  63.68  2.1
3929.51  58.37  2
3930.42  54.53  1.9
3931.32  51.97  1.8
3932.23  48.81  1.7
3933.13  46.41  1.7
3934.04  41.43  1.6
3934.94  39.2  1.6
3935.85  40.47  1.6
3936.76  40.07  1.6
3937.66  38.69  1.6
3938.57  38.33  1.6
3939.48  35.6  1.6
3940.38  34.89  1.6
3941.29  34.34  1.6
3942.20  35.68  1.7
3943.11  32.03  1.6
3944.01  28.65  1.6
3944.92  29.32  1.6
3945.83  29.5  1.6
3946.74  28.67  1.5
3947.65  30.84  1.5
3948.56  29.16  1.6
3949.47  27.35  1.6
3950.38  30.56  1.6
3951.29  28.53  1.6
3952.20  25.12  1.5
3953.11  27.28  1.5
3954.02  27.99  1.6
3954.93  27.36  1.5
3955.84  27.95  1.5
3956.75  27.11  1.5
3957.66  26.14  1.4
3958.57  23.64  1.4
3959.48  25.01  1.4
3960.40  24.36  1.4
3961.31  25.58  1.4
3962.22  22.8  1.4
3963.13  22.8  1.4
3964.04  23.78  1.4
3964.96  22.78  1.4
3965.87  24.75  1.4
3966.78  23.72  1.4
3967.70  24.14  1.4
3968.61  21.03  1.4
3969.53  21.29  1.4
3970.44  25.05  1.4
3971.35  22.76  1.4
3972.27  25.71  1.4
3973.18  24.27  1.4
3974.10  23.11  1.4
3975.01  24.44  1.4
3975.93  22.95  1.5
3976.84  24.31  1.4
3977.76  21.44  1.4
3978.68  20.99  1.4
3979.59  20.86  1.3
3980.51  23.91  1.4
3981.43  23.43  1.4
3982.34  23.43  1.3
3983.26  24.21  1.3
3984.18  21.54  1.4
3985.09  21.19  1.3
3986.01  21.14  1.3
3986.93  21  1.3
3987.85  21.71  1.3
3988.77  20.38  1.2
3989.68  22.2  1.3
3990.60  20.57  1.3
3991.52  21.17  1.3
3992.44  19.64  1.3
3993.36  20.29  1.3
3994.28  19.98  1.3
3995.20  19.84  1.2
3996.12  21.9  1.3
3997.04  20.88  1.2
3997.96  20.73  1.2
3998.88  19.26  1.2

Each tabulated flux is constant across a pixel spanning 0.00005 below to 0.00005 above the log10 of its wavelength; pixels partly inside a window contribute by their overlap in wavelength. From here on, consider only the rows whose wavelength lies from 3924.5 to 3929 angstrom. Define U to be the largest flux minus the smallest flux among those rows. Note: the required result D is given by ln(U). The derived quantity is 2.1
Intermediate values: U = 8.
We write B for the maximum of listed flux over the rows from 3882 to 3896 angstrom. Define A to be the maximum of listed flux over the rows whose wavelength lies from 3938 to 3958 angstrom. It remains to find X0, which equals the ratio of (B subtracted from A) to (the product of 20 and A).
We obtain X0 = 0.012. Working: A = 38.33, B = 29.28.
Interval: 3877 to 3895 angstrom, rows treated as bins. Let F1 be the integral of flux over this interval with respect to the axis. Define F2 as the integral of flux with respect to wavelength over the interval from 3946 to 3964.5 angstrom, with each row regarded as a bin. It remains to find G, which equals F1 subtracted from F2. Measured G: 115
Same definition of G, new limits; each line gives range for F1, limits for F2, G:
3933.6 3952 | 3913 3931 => -6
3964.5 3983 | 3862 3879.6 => 34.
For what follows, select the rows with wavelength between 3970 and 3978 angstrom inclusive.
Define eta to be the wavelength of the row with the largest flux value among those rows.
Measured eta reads 3972.27 angstrom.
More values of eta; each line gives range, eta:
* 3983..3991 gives 3983.26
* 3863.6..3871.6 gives 3866.68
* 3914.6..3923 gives 3922.28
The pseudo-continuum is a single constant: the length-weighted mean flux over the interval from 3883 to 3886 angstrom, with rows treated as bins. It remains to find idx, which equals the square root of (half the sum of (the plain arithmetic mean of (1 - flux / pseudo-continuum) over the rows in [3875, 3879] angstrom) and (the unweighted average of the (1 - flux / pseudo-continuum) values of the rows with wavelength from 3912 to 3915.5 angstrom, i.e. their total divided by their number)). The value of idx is 0.65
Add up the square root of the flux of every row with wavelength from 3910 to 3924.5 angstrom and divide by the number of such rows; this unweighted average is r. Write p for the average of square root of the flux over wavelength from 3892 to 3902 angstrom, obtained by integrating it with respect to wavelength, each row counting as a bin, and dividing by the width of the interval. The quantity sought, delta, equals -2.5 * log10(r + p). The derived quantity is -1.73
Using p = 1.4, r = 3.50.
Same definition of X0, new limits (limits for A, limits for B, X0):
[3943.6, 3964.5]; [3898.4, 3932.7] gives -0.053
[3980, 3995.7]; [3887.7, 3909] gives 0.003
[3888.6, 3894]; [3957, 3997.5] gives -0.013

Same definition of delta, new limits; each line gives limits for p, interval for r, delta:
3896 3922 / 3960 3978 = -2.08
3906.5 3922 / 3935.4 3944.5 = -2.32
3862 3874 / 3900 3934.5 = -2.39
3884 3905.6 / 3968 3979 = -2.15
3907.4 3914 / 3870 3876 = -2.05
